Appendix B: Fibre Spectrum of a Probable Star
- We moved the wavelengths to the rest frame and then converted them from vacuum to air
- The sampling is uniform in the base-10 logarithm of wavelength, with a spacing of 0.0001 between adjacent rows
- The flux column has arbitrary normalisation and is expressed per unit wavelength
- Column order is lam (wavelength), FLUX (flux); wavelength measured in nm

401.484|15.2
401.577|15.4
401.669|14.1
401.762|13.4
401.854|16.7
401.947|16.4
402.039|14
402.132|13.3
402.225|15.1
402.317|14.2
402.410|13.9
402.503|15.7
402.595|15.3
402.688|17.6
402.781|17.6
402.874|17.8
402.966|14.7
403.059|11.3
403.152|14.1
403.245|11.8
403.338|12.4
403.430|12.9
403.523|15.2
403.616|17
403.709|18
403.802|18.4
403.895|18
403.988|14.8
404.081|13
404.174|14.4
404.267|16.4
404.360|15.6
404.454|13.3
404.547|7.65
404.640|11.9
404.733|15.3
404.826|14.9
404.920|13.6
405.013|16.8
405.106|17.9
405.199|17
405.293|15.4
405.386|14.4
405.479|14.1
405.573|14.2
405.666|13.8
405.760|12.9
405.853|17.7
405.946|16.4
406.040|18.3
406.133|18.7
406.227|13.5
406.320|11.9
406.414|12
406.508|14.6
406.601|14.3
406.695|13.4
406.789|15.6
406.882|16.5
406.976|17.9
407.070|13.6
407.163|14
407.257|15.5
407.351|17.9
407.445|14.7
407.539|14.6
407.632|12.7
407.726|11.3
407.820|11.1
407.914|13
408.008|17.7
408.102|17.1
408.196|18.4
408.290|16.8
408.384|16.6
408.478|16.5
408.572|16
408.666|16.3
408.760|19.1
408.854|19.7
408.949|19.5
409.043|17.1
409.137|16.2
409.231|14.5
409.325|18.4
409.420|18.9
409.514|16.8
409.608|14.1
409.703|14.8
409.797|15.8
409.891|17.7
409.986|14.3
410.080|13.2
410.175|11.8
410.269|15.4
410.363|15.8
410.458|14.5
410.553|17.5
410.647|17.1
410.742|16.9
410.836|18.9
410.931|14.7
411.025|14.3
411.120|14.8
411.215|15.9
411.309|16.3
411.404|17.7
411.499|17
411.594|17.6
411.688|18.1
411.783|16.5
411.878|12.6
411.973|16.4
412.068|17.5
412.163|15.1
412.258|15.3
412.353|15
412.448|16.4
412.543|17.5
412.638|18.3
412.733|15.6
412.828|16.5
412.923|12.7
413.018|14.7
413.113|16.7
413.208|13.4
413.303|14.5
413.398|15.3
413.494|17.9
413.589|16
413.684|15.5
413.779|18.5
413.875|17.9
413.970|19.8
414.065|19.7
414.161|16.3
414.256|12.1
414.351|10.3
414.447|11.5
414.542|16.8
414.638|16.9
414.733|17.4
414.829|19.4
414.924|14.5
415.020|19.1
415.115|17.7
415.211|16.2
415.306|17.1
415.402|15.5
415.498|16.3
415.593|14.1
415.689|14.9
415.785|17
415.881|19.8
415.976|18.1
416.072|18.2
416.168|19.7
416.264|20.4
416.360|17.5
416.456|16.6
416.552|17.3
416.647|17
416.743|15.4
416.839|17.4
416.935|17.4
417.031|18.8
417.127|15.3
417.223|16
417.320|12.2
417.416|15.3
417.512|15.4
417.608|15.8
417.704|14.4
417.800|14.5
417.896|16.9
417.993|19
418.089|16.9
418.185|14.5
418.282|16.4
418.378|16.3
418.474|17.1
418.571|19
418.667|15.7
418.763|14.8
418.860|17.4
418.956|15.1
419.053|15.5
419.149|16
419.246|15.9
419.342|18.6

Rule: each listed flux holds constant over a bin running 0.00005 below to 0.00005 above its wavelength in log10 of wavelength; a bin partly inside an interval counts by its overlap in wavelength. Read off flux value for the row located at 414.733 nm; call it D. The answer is 17.4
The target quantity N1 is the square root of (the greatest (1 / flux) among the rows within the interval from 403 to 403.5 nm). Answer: 0.297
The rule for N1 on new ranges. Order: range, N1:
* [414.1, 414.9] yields 0.312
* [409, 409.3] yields 0.263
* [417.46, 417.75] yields 0.264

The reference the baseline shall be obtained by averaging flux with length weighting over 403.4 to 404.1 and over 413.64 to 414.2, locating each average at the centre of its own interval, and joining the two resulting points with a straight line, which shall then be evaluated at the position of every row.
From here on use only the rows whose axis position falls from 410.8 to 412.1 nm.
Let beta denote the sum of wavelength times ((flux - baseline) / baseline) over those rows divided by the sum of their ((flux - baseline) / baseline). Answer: 411.44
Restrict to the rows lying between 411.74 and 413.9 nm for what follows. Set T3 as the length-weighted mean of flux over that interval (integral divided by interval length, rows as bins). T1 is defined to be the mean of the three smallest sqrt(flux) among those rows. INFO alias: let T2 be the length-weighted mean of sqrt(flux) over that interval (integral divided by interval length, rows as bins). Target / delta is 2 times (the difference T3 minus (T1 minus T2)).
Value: 32.5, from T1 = 3.59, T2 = 3.98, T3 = 15.9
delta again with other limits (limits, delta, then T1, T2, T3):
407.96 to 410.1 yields 34.3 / 3.72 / 4.09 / 16.8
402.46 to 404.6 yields 31.1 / 3.19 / 3.84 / 14.9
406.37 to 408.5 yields 31.0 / 3.39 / 3.87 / 15.0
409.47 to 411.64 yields 32.3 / 3.61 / 3.97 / 15.8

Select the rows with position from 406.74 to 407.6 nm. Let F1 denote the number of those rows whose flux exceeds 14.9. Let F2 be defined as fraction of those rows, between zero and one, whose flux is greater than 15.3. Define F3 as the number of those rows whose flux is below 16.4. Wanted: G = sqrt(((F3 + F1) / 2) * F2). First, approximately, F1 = 5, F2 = 0.56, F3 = 6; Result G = 1.7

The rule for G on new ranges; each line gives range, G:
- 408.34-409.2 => 2.4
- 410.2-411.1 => 1.9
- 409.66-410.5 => 1.6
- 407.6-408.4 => 1.6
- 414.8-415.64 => 2.2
